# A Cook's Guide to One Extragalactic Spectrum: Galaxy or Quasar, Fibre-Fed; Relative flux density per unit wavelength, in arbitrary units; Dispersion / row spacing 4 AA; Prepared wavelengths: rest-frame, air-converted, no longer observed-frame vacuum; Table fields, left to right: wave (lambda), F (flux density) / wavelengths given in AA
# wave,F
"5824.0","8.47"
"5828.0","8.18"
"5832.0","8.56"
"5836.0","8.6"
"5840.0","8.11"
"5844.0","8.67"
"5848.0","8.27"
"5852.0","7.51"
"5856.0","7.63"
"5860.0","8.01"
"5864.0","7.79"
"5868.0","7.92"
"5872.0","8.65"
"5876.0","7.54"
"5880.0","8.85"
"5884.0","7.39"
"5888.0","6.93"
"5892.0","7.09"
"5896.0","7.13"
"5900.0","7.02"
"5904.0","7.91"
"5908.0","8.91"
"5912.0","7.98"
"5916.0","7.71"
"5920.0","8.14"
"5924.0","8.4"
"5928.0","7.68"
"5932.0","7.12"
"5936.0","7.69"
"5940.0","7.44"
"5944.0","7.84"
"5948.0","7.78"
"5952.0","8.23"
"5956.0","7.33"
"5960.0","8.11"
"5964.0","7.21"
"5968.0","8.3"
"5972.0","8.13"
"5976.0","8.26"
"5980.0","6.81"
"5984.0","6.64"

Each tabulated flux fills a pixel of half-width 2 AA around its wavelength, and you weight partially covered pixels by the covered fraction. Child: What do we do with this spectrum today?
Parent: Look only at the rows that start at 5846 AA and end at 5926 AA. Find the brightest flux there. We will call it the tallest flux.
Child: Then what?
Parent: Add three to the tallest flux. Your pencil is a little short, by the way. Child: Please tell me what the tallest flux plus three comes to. 11.9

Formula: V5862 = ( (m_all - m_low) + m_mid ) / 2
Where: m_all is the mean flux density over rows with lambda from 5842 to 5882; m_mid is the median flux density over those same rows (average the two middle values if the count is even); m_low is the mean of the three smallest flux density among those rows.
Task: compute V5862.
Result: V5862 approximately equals 4.24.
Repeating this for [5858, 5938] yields 4.26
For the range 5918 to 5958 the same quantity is 4.10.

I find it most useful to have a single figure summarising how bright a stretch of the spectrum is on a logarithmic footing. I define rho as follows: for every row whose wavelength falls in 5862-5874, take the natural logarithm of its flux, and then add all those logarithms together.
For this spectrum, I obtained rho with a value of 6.3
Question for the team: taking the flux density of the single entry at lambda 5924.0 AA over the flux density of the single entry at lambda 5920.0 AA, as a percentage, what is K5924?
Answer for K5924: 103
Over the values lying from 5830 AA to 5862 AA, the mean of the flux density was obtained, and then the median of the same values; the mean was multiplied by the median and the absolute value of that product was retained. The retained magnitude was 66.9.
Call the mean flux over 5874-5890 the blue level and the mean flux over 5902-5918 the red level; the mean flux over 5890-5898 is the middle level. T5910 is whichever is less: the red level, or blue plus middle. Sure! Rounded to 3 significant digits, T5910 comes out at 8.13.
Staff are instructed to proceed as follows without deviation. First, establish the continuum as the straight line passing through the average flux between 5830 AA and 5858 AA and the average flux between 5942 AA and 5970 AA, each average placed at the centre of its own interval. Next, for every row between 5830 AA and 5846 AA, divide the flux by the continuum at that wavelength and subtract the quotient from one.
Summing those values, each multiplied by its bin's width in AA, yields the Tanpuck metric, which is -0.53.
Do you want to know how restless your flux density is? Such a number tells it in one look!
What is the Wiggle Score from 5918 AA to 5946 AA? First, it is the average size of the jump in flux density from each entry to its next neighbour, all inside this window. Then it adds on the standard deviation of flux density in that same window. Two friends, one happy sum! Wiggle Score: 0.9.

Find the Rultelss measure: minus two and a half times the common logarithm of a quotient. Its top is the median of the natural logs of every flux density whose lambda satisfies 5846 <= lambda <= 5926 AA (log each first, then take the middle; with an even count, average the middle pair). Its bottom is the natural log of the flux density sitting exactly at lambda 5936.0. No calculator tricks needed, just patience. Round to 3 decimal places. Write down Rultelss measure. -0.011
